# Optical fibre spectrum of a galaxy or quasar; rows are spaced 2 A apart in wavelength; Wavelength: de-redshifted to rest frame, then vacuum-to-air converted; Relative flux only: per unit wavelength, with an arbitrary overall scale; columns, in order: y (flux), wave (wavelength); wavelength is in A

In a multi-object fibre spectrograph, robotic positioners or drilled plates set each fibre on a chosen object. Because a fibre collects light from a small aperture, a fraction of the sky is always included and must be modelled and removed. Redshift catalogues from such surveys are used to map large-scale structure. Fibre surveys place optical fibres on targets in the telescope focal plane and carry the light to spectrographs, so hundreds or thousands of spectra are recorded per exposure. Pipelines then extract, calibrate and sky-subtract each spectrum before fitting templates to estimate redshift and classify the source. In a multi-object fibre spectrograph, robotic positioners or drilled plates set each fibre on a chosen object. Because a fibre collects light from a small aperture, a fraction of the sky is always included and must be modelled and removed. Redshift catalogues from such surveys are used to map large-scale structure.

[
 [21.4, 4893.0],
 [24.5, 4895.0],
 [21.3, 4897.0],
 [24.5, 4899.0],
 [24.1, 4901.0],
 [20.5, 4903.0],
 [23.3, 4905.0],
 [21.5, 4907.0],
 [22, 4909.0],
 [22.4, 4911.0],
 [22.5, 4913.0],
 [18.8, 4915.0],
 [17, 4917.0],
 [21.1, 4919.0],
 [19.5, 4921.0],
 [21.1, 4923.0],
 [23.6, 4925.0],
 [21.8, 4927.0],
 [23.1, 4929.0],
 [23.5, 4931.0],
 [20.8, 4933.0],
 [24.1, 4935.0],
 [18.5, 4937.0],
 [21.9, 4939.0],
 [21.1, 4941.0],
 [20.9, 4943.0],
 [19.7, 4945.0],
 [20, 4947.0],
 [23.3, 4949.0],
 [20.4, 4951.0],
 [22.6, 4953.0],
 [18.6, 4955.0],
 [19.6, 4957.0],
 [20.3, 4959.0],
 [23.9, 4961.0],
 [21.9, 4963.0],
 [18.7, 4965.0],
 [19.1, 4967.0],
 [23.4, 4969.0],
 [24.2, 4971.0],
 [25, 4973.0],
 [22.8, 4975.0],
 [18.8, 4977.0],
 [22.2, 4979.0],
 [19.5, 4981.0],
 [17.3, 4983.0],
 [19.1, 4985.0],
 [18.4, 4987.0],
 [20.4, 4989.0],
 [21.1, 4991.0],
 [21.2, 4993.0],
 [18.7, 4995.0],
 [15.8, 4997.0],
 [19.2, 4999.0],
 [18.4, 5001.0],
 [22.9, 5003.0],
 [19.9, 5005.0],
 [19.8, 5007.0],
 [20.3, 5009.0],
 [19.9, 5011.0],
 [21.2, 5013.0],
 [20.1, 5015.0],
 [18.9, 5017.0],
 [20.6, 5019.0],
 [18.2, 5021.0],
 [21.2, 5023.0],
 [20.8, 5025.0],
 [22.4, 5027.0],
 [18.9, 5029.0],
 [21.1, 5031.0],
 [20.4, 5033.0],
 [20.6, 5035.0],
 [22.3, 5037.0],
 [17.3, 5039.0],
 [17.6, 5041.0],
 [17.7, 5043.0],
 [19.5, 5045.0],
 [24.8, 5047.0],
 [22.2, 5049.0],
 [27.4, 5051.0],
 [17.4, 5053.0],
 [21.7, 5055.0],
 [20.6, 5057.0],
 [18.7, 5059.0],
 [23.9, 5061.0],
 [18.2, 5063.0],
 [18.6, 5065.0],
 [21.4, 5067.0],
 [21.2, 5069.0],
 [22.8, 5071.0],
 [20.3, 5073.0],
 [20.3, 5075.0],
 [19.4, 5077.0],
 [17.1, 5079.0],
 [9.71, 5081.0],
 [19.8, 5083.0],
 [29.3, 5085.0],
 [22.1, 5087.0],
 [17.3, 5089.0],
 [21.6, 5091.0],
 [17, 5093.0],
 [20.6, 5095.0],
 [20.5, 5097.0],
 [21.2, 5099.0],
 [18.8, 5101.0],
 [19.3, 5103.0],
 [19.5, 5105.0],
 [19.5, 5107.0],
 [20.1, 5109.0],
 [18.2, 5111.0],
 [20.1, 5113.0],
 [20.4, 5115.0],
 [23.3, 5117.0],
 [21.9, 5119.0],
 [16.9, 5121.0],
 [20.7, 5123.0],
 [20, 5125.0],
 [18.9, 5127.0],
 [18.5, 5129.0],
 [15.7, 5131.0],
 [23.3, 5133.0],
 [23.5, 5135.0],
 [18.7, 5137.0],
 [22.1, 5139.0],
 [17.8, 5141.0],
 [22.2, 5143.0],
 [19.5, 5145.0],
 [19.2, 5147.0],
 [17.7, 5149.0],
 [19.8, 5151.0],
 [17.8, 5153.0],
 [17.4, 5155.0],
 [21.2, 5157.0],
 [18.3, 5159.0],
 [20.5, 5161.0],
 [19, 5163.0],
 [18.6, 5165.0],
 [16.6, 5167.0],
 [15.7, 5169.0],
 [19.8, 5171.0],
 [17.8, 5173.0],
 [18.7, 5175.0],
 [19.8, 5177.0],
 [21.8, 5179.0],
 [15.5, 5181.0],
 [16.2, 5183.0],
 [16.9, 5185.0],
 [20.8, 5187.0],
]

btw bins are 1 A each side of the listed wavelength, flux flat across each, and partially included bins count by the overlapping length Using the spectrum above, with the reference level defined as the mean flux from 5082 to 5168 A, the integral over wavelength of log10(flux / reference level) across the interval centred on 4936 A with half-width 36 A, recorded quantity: 2.1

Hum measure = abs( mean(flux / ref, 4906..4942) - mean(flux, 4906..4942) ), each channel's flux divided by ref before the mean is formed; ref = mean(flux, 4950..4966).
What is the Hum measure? 20.3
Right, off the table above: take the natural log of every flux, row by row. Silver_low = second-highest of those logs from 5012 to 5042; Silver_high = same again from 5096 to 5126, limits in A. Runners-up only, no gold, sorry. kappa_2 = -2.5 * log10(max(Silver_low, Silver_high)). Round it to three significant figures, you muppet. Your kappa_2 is -1.23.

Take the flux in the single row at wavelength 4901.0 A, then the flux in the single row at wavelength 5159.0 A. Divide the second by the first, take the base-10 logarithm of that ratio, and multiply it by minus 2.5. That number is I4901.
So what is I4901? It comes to 0.30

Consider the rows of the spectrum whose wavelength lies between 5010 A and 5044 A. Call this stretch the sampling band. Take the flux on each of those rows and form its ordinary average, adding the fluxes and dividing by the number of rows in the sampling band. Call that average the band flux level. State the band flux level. 20.0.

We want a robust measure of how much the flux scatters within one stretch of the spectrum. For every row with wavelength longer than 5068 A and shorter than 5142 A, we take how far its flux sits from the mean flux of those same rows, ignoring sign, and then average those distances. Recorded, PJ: 2.0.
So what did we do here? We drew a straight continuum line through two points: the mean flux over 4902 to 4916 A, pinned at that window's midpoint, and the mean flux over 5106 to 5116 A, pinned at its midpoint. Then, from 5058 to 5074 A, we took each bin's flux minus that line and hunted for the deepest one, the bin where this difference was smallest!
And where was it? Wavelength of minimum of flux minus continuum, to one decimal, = 5063.0 A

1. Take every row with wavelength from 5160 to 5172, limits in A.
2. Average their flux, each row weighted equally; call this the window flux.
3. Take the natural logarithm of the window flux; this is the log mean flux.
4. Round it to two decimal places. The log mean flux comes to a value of 2.91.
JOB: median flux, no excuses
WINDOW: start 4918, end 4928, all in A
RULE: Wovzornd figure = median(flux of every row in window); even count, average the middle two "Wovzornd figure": 21.1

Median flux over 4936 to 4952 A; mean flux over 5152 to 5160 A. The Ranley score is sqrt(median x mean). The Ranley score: 19.6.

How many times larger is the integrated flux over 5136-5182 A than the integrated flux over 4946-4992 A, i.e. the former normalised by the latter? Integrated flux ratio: 0.91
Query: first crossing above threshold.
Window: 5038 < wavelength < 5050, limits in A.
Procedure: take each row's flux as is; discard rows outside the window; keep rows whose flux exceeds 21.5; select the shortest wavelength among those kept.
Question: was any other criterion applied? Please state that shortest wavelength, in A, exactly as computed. 5047.0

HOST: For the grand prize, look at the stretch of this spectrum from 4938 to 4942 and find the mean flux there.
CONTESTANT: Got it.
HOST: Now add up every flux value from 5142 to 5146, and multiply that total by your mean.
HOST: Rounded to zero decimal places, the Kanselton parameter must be 897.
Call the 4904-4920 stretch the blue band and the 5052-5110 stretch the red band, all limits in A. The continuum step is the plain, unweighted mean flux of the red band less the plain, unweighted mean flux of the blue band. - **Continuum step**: -1.1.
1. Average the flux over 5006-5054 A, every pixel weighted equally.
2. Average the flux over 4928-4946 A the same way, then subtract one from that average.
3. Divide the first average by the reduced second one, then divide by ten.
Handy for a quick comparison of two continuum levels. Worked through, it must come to 0.100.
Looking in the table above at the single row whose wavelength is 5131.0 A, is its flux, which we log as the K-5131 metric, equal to 15.7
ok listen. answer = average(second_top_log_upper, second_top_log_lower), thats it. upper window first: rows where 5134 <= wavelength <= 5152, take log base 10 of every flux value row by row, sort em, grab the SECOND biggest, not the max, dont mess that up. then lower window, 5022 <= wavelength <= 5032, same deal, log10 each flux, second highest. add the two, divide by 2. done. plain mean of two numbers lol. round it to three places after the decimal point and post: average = 1.336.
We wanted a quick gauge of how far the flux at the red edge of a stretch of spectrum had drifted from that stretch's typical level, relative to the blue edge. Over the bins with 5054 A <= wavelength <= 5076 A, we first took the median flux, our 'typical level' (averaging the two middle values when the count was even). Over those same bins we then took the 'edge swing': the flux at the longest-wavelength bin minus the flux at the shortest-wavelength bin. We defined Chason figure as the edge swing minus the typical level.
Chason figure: -22.0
